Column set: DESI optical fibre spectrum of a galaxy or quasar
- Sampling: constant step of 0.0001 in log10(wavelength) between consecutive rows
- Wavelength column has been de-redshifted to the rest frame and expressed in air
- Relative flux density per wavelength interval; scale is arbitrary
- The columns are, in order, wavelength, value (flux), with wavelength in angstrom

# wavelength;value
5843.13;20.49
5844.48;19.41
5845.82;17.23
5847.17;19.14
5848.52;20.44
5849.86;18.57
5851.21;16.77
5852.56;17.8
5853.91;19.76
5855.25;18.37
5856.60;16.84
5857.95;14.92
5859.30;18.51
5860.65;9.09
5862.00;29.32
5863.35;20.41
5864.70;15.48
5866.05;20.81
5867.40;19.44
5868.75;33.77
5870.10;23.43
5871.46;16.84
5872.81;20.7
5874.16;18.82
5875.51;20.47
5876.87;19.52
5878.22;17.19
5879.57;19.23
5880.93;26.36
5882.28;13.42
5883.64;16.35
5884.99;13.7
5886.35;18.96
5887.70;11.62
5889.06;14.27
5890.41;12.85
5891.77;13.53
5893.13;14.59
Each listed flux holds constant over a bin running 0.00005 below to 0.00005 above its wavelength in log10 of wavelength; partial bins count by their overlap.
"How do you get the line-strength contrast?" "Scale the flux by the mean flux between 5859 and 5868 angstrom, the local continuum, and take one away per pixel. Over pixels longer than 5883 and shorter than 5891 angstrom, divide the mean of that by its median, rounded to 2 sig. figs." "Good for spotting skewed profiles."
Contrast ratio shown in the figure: 0.87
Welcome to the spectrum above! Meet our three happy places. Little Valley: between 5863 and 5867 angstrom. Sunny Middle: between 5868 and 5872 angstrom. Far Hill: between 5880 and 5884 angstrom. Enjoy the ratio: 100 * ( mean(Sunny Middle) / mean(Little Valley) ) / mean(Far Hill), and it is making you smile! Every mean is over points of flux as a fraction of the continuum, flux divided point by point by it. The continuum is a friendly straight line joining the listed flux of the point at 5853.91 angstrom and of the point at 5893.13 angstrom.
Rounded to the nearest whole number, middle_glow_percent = 116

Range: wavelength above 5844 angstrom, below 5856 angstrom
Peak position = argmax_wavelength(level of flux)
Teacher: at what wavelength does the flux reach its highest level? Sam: 5848.52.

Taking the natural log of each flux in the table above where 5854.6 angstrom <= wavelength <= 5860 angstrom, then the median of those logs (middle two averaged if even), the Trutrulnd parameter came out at 2.87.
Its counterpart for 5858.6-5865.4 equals 2.92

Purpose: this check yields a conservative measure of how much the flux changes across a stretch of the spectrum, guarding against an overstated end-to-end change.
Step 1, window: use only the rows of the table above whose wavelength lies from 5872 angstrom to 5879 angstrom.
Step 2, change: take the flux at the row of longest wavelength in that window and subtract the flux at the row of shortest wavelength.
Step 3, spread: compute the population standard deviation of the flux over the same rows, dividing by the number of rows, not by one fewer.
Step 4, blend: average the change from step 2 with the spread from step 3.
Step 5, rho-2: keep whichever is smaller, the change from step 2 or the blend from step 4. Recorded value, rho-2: -3.5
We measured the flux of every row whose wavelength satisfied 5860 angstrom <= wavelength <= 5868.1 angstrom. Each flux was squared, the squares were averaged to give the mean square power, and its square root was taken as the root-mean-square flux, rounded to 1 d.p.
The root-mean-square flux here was 20.0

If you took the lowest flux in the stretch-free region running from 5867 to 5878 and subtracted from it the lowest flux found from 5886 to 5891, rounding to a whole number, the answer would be 5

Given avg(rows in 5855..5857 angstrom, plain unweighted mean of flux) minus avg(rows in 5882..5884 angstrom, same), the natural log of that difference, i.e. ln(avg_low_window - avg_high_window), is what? 1.0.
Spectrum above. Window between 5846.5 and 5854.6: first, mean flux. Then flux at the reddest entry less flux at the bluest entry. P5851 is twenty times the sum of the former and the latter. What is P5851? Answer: 387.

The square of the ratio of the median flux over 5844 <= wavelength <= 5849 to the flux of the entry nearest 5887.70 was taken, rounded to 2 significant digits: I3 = 2.8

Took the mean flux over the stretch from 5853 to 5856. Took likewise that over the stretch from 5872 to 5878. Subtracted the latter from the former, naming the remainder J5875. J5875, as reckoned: -1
